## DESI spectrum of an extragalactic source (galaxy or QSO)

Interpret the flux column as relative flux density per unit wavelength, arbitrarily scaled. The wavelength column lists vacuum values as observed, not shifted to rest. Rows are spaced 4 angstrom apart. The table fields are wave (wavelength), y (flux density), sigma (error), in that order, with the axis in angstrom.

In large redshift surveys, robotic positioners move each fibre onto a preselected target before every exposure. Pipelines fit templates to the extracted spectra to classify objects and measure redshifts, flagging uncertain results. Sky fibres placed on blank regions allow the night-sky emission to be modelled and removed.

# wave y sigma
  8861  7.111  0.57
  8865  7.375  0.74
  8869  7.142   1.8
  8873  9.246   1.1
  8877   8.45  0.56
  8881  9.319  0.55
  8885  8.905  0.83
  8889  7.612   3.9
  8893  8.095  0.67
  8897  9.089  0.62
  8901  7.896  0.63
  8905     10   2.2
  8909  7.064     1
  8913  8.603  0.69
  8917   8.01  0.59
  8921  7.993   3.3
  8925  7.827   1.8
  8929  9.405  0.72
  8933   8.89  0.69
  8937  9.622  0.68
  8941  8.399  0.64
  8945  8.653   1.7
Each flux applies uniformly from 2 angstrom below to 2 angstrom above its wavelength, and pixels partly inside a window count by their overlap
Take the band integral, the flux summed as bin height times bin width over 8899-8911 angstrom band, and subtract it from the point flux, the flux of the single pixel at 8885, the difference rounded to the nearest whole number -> -91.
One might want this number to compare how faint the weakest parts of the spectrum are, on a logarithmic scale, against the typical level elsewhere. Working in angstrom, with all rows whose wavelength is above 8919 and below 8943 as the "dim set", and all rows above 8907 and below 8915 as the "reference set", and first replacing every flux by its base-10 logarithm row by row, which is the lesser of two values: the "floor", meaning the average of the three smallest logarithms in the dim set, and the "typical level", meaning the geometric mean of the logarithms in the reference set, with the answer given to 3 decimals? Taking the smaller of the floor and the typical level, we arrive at 0.891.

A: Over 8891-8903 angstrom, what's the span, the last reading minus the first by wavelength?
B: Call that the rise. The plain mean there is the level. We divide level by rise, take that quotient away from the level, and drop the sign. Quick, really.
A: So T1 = 50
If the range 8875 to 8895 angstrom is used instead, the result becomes 32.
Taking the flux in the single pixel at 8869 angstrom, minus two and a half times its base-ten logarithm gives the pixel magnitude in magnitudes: -2.13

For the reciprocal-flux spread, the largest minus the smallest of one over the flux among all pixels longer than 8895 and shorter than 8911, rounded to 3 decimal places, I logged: 0.042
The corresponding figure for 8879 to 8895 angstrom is 0.024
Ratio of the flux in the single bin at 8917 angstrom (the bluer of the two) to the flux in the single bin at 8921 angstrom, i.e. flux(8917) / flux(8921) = 1.00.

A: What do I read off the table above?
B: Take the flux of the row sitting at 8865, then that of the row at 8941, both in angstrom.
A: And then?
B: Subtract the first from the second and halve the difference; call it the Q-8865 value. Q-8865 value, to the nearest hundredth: 0.51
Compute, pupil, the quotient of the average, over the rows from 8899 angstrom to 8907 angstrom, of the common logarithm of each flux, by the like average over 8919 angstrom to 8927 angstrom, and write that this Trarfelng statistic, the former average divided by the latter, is 1.06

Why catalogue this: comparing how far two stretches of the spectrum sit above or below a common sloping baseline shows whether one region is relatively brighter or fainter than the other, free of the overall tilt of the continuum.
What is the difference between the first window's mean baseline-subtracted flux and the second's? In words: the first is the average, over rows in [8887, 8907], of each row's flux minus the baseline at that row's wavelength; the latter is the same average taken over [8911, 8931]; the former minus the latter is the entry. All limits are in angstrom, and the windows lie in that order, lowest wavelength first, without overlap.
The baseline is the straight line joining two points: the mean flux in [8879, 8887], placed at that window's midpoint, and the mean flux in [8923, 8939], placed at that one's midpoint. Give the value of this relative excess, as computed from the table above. 0.1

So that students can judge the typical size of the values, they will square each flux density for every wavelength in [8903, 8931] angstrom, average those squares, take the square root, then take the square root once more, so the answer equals 2.91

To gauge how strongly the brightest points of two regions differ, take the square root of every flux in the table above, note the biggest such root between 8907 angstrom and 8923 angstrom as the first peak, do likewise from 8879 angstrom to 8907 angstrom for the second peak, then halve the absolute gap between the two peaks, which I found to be 0.11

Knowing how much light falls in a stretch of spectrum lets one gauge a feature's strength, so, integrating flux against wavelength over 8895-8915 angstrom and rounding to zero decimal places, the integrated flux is 171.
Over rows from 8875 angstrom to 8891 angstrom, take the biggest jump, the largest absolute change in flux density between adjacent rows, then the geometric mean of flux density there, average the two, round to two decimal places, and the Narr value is 4.92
